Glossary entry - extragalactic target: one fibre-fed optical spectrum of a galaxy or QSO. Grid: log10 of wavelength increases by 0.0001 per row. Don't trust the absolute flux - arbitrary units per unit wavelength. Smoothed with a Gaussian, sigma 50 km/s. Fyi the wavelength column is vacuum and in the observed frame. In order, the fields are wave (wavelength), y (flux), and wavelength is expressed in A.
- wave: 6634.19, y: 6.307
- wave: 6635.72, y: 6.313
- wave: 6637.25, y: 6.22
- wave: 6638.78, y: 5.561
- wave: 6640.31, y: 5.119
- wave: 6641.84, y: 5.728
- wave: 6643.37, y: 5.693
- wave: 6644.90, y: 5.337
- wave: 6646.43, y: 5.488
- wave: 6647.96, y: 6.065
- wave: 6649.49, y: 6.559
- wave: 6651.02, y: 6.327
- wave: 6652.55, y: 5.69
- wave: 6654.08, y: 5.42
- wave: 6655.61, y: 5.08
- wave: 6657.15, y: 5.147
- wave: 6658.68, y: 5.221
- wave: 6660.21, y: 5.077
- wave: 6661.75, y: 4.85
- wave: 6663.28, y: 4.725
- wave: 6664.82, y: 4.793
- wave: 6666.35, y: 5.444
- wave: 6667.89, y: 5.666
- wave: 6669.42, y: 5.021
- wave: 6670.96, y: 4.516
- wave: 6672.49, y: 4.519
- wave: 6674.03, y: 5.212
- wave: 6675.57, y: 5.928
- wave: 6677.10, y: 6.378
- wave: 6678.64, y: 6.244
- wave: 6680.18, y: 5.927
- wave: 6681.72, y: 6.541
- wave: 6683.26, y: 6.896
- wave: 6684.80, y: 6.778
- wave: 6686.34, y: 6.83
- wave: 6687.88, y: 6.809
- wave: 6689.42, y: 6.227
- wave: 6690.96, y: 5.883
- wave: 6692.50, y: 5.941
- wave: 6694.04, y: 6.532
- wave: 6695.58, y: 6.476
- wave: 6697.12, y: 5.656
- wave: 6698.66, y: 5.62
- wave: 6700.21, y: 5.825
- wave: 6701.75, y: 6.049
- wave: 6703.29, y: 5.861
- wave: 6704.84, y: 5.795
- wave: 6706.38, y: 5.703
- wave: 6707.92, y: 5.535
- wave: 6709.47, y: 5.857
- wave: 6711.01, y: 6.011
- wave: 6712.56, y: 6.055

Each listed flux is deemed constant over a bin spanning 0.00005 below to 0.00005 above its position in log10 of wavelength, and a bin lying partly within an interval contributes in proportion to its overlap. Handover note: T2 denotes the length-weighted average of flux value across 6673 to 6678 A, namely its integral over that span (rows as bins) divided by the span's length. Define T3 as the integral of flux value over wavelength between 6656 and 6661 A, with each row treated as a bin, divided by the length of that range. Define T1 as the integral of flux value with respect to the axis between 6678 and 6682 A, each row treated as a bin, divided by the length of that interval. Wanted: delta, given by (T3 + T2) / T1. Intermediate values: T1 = 6.2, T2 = 5.8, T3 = 5.13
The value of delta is 1.76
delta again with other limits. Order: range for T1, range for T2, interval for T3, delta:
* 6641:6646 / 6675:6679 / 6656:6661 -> 2.03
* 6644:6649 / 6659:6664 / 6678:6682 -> 1.95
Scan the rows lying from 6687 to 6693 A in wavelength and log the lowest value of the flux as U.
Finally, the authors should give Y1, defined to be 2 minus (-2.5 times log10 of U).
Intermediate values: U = 5.883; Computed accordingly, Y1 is 3.92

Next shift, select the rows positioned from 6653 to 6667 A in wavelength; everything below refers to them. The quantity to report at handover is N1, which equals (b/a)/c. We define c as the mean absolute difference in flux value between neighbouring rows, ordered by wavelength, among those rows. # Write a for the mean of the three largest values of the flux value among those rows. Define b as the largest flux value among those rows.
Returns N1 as 4.8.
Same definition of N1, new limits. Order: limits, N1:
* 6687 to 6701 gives 3.1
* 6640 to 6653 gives 2.7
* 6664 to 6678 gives 2.2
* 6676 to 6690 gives 3.7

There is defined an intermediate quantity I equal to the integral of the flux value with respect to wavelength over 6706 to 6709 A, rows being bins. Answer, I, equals 17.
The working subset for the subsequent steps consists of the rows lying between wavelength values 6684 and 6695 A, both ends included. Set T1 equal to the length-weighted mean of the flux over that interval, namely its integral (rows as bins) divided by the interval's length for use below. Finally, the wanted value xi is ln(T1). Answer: 1.86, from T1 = 6.4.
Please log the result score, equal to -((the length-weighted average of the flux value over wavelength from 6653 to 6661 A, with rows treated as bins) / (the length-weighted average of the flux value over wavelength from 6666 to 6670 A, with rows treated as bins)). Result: -0.97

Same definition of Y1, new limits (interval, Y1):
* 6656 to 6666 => 3.69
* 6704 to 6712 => 3.86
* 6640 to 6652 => 3.77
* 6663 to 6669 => 3.69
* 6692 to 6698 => 3.88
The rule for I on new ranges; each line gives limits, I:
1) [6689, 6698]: 55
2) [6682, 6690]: 54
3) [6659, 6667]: 40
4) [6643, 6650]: 41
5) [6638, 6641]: 16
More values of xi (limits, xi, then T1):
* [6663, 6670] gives 1.64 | 5.2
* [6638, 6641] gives 1.68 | 5.3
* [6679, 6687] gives 1.88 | 6.6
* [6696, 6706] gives 1.76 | 5.8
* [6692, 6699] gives 1.81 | 6.1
